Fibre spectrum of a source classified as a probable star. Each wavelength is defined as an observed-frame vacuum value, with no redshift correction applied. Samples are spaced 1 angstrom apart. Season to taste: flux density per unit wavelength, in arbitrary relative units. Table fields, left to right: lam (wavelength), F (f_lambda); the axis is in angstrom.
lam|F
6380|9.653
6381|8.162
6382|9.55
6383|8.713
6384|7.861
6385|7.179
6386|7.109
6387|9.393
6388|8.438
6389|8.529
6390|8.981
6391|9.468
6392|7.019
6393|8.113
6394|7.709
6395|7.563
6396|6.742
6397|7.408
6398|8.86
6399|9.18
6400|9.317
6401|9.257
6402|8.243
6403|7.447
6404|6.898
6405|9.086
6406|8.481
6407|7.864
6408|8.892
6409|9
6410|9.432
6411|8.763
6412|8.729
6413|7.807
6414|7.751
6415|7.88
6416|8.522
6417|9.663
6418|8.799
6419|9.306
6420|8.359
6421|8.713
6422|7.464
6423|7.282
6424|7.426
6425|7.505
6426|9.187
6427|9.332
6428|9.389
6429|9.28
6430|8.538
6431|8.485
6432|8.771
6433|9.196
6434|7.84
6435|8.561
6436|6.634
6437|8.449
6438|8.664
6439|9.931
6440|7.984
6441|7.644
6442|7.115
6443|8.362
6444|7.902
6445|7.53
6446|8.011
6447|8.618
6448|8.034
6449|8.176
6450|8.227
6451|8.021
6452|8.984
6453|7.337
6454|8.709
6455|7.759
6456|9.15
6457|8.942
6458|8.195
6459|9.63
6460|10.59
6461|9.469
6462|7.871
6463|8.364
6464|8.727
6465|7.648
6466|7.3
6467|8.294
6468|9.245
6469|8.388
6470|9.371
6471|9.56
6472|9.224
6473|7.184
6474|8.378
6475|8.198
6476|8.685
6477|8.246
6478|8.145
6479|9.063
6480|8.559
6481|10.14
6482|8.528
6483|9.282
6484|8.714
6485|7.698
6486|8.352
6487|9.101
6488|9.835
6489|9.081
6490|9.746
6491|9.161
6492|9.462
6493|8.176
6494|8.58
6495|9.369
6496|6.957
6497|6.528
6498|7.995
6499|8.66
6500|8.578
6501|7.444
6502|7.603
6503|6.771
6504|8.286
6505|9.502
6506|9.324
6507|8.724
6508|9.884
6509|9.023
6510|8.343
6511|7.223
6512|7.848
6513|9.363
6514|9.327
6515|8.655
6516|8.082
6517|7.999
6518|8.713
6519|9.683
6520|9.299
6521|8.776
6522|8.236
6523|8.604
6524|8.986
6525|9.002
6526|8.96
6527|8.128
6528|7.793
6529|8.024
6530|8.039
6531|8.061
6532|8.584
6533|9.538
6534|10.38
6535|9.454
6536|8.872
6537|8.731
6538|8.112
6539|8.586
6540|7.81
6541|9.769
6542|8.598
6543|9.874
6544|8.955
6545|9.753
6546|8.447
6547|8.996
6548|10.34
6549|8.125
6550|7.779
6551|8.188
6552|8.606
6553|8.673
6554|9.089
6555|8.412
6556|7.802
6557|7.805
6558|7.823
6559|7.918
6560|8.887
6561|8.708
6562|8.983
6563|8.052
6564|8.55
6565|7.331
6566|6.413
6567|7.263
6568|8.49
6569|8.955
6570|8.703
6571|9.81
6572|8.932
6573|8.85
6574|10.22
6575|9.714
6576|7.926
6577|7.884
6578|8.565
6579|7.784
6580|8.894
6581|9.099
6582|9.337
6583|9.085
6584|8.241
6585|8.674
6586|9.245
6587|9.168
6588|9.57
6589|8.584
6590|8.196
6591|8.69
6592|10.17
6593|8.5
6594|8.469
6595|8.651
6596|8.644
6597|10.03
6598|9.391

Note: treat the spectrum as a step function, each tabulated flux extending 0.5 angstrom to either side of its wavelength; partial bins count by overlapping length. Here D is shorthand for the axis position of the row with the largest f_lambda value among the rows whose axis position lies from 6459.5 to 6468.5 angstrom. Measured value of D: 6460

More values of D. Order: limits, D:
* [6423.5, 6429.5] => 6428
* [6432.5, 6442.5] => 6439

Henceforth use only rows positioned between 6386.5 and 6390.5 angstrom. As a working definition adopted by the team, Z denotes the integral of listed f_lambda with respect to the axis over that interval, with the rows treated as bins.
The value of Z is 35.3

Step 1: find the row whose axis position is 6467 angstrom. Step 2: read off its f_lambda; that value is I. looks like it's 8.294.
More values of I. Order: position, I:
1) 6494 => 8.58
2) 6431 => 8.485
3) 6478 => 8.145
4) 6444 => 7.902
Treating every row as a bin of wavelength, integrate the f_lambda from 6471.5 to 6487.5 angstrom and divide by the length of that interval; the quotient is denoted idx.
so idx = 8.59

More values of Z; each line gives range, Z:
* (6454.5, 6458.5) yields 34.0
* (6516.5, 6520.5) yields 35.7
